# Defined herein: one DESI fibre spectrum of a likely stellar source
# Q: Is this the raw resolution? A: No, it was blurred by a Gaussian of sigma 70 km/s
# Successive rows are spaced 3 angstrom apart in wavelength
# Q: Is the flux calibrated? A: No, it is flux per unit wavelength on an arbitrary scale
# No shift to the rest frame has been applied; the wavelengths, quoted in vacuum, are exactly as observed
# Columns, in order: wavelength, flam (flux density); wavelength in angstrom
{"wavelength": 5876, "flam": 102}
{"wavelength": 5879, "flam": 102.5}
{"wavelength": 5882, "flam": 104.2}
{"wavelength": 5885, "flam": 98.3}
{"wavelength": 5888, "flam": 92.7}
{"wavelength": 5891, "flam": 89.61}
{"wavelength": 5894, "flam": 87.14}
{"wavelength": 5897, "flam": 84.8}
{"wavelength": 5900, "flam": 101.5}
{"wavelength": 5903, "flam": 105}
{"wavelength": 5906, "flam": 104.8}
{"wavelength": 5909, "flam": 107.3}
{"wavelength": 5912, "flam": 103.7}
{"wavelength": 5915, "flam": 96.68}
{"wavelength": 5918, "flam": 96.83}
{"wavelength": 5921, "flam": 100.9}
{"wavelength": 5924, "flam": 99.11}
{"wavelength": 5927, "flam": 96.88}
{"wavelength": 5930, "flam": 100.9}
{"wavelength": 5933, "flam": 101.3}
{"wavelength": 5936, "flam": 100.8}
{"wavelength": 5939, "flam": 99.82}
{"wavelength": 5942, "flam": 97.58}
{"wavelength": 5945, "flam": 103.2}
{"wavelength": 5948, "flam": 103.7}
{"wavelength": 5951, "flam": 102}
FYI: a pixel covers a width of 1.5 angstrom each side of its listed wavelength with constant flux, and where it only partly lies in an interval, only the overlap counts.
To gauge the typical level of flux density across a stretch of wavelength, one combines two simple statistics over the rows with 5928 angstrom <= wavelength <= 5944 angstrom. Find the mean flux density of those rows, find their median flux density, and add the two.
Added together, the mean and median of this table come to 200.9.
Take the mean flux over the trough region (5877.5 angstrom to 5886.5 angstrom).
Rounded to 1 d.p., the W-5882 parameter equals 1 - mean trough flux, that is -100.7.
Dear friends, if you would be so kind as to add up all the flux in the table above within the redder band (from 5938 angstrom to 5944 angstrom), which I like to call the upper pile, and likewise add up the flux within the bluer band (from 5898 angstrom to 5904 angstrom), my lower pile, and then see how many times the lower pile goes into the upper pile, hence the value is 0.96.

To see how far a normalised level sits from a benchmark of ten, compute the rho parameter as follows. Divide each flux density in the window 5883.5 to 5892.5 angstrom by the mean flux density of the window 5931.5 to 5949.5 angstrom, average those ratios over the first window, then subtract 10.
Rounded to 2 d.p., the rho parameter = -9.07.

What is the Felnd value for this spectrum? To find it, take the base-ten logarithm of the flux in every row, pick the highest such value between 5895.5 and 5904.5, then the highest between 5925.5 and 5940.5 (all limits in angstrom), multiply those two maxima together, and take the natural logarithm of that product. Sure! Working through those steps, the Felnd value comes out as 1.400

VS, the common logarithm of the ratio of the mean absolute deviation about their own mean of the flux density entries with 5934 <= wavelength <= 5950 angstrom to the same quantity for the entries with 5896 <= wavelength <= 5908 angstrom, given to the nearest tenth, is -0.6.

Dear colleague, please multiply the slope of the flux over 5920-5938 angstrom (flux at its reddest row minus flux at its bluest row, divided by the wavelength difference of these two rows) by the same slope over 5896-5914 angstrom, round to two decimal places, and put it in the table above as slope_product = -0.01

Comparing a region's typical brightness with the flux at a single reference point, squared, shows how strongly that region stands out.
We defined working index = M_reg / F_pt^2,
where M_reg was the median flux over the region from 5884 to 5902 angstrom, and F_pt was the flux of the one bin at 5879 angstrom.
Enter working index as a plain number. 0.0087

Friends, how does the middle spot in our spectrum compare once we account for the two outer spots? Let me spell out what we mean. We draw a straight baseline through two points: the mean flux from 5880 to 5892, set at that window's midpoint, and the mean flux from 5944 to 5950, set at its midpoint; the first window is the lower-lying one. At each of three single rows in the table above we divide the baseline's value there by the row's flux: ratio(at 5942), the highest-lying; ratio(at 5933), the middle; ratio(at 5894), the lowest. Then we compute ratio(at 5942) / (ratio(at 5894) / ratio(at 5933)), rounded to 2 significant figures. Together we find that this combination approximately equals 0.95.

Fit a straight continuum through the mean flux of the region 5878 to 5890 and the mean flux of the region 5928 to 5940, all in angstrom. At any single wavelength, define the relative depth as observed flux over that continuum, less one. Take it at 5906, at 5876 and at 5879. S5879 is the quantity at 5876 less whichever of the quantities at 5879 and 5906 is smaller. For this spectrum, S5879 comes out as -0.004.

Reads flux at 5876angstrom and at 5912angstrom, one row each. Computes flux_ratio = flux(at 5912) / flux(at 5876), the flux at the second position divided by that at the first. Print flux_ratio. 1.02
